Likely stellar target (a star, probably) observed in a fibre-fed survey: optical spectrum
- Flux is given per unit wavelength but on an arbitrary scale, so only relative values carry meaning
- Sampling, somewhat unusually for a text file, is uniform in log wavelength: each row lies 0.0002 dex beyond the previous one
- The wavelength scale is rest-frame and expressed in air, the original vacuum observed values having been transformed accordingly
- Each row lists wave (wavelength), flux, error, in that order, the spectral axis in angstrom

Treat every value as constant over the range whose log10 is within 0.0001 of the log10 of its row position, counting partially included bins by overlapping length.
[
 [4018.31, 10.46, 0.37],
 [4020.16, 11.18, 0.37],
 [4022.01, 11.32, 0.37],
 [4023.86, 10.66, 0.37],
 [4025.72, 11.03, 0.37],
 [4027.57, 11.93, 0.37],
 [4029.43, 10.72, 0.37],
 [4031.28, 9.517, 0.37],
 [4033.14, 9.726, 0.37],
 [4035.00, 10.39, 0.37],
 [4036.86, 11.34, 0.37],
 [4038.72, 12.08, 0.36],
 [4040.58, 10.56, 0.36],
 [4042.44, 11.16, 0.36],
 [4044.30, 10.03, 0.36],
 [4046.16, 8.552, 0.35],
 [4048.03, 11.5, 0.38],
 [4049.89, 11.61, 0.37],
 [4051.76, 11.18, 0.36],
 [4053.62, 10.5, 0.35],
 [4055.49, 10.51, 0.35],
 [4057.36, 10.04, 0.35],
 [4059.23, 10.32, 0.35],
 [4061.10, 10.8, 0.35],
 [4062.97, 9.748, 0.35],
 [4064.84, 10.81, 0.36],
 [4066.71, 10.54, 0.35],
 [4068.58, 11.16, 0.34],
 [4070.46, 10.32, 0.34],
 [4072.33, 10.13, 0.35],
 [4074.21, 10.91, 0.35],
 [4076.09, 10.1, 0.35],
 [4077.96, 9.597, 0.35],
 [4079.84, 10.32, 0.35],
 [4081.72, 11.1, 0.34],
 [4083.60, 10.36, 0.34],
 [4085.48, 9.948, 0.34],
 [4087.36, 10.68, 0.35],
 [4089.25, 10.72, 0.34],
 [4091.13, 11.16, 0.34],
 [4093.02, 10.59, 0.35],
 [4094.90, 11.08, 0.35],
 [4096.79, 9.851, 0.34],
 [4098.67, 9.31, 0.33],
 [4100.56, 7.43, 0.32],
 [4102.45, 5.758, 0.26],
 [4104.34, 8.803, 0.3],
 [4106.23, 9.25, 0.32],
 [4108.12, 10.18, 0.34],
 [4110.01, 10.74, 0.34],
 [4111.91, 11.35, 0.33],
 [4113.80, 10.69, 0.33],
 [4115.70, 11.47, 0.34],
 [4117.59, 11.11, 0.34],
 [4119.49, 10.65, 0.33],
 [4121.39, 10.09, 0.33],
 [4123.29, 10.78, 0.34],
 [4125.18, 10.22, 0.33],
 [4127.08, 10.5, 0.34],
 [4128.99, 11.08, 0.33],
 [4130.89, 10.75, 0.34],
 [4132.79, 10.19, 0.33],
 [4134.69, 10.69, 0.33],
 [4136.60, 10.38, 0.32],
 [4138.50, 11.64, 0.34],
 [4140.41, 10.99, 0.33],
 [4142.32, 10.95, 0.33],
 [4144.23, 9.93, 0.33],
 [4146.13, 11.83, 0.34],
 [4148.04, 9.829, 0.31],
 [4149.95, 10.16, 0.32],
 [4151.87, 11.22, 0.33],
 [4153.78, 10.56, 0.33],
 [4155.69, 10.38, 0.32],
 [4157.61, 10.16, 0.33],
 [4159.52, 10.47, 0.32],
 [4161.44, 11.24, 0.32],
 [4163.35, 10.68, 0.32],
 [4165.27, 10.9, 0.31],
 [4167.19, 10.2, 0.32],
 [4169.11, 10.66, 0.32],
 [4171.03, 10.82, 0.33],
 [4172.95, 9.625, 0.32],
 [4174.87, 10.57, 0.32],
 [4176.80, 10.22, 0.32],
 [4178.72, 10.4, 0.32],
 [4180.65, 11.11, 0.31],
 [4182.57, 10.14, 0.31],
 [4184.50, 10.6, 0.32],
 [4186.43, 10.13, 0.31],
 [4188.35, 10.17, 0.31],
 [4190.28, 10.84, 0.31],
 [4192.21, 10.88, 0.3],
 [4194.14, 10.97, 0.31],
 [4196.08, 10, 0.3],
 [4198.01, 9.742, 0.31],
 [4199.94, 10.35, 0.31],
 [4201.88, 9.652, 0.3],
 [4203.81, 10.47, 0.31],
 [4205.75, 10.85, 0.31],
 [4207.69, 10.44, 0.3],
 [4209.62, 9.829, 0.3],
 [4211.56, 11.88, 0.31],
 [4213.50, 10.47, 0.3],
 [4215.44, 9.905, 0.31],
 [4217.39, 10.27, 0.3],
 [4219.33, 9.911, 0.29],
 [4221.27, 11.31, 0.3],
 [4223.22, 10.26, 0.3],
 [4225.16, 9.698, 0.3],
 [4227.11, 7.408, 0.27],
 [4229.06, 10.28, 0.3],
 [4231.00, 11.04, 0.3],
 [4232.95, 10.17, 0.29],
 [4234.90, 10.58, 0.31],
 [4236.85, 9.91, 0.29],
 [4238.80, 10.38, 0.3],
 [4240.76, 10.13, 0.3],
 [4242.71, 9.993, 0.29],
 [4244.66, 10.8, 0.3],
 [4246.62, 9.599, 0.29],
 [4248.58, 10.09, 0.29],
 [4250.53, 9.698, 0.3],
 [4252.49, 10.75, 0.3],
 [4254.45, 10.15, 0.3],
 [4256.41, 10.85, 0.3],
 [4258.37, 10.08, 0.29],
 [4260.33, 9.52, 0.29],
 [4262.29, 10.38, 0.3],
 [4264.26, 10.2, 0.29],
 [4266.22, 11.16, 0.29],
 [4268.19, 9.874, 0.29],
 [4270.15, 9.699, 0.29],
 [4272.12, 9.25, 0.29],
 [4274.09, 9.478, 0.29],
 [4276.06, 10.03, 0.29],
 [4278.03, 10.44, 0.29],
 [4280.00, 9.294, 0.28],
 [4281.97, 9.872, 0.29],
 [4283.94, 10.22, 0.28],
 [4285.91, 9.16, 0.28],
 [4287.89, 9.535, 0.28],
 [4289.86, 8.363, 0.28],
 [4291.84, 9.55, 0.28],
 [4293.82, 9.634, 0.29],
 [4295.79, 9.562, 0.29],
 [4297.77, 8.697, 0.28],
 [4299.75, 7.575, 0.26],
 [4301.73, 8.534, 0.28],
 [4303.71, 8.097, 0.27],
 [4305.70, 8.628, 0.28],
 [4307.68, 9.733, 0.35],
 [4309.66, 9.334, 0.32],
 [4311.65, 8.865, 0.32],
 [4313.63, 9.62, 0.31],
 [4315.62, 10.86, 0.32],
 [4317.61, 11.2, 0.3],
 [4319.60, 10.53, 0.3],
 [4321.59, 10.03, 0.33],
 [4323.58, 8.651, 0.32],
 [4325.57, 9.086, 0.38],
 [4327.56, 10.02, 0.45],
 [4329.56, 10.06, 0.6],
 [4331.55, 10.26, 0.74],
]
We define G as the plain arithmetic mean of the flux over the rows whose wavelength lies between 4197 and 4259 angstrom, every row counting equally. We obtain 10.2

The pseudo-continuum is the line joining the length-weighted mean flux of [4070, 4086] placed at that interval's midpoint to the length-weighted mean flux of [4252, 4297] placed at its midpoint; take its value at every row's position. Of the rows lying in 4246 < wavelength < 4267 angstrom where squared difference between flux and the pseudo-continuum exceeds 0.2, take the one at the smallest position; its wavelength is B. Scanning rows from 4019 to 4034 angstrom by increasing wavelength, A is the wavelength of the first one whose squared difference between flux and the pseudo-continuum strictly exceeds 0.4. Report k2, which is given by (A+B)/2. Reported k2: 4136.3 angstrom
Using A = 4020.16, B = 4252.49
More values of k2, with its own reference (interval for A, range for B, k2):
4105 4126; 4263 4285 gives 4186.2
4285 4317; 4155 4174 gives 4223.7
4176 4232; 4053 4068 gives 4121.8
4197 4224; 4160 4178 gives 4183.6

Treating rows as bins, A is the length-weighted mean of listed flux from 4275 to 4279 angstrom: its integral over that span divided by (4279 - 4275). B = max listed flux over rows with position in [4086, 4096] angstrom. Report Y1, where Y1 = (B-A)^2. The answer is 0.9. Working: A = 10.2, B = 11.16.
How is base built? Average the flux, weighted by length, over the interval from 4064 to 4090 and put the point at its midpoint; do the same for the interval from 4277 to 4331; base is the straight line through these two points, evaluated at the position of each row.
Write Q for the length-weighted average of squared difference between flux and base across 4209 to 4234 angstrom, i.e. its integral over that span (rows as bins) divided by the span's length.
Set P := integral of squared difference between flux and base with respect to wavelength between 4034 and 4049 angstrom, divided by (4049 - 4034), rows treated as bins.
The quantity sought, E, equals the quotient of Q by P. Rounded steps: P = 1.0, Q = 1.1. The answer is 1.1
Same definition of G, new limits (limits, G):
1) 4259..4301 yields 9.6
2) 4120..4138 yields 10.5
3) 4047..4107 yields 10.2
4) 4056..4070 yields 10.5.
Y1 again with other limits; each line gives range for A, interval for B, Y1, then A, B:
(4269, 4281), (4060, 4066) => 1.2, 9.7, 10.81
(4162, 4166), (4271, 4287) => 0.2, 10.8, 10.44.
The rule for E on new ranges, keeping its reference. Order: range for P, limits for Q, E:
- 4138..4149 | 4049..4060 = 0.3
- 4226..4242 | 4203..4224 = 0.7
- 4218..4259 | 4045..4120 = 1.7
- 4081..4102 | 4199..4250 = 0.5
